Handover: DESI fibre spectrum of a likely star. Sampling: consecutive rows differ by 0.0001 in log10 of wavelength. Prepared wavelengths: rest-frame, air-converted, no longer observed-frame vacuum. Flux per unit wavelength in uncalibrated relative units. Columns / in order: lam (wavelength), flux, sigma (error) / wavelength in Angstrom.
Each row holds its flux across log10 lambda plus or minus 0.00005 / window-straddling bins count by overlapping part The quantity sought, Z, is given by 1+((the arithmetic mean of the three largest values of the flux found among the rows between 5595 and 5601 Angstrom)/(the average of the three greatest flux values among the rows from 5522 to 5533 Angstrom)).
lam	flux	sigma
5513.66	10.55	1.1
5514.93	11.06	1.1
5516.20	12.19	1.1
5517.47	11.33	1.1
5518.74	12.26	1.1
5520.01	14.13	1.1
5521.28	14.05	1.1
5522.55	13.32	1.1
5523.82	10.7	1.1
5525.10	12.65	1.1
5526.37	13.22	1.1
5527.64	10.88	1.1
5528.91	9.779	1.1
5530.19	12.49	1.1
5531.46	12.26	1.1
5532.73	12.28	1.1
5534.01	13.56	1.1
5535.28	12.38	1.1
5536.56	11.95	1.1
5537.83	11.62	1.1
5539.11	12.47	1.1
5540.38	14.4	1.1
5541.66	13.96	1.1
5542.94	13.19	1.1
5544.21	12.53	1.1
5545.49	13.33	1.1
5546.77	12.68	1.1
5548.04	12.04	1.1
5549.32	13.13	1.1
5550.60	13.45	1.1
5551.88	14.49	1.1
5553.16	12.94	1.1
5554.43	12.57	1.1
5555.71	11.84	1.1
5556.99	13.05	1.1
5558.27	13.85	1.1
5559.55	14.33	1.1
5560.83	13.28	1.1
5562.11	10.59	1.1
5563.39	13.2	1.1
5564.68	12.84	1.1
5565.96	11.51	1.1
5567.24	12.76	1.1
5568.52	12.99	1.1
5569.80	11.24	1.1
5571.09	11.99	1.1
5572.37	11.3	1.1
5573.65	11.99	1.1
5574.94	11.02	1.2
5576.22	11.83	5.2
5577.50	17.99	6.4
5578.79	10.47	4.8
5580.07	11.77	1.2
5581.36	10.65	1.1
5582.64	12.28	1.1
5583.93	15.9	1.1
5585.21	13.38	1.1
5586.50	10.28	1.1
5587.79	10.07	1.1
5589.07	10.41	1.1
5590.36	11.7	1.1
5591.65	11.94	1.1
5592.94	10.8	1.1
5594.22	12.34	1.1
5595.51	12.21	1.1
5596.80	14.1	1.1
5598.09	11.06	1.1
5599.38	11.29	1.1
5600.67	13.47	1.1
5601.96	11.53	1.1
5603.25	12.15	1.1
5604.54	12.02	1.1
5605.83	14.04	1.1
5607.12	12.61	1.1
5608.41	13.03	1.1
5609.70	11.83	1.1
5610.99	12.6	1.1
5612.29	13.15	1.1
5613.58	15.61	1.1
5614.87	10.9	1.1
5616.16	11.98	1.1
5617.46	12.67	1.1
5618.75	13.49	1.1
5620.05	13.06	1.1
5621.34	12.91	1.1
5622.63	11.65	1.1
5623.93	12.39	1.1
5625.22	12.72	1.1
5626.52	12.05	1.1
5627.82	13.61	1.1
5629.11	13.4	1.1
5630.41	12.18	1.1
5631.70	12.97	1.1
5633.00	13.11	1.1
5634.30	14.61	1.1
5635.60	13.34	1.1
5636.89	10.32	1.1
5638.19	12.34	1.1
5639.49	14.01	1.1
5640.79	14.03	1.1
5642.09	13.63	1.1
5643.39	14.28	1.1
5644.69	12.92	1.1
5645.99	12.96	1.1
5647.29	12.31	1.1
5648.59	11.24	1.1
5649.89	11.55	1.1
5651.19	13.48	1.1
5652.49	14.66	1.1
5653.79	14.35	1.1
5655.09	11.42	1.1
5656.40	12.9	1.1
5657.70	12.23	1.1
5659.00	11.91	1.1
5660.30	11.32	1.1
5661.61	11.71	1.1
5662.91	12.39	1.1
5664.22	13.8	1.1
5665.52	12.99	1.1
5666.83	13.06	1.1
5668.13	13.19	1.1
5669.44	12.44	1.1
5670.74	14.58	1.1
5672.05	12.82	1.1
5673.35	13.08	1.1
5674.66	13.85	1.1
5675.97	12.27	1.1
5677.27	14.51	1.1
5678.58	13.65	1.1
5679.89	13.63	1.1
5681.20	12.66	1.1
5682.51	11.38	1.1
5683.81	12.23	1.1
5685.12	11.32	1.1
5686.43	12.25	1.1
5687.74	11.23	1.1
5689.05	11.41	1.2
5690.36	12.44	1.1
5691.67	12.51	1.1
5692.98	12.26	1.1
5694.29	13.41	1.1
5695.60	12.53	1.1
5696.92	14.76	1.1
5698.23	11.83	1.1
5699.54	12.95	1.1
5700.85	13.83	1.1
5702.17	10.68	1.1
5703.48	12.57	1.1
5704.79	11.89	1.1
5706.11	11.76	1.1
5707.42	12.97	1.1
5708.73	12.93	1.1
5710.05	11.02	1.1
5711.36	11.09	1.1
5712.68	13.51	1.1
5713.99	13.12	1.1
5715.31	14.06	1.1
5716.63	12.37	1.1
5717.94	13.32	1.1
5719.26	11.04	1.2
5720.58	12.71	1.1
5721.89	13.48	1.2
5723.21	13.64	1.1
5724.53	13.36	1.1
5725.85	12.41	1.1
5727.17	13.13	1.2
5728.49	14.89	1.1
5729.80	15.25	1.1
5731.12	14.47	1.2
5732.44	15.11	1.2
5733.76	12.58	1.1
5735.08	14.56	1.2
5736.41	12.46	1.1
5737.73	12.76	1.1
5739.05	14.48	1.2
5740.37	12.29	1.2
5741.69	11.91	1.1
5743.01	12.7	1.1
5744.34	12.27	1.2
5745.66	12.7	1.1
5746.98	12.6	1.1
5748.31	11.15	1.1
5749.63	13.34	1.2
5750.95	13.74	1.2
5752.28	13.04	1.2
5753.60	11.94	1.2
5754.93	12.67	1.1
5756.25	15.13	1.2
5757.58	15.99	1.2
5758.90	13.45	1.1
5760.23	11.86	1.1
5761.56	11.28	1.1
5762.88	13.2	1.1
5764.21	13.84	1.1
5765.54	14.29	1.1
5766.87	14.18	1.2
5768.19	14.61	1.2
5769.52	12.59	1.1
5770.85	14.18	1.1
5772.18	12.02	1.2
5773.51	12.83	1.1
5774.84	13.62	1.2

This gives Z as 2.02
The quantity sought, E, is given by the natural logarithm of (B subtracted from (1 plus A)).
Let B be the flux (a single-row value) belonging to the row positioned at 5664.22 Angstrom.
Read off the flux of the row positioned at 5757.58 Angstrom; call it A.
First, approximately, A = 15.99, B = 13.8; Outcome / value 1.16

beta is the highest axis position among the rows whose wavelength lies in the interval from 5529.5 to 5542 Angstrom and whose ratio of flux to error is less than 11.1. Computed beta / 5537.83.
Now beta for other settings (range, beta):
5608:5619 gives 5616.16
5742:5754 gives 5753.60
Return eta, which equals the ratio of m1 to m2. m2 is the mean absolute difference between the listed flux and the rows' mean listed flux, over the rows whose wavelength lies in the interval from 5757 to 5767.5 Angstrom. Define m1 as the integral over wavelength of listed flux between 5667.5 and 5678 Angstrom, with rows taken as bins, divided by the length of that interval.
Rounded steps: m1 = 13.3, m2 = 1.06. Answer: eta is 12.5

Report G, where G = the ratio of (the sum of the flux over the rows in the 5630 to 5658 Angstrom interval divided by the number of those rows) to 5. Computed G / 2.59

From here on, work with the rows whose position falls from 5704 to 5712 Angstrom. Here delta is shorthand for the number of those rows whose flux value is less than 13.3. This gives 6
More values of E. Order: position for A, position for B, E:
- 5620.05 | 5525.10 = 0.34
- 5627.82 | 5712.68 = 0.10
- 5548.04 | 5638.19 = -0.36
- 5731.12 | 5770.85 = 0.25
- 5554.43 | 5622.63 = 0.65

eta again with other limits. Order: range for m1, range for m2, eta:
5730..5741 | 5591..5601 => 15.5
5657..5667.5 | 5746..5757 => 14.4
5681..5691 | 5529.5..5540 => 33.9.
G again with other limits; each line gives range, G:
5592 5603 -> 2.42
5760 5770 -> 2.65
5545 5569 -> 2.58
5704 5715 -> 2.46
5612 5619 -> 2.59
